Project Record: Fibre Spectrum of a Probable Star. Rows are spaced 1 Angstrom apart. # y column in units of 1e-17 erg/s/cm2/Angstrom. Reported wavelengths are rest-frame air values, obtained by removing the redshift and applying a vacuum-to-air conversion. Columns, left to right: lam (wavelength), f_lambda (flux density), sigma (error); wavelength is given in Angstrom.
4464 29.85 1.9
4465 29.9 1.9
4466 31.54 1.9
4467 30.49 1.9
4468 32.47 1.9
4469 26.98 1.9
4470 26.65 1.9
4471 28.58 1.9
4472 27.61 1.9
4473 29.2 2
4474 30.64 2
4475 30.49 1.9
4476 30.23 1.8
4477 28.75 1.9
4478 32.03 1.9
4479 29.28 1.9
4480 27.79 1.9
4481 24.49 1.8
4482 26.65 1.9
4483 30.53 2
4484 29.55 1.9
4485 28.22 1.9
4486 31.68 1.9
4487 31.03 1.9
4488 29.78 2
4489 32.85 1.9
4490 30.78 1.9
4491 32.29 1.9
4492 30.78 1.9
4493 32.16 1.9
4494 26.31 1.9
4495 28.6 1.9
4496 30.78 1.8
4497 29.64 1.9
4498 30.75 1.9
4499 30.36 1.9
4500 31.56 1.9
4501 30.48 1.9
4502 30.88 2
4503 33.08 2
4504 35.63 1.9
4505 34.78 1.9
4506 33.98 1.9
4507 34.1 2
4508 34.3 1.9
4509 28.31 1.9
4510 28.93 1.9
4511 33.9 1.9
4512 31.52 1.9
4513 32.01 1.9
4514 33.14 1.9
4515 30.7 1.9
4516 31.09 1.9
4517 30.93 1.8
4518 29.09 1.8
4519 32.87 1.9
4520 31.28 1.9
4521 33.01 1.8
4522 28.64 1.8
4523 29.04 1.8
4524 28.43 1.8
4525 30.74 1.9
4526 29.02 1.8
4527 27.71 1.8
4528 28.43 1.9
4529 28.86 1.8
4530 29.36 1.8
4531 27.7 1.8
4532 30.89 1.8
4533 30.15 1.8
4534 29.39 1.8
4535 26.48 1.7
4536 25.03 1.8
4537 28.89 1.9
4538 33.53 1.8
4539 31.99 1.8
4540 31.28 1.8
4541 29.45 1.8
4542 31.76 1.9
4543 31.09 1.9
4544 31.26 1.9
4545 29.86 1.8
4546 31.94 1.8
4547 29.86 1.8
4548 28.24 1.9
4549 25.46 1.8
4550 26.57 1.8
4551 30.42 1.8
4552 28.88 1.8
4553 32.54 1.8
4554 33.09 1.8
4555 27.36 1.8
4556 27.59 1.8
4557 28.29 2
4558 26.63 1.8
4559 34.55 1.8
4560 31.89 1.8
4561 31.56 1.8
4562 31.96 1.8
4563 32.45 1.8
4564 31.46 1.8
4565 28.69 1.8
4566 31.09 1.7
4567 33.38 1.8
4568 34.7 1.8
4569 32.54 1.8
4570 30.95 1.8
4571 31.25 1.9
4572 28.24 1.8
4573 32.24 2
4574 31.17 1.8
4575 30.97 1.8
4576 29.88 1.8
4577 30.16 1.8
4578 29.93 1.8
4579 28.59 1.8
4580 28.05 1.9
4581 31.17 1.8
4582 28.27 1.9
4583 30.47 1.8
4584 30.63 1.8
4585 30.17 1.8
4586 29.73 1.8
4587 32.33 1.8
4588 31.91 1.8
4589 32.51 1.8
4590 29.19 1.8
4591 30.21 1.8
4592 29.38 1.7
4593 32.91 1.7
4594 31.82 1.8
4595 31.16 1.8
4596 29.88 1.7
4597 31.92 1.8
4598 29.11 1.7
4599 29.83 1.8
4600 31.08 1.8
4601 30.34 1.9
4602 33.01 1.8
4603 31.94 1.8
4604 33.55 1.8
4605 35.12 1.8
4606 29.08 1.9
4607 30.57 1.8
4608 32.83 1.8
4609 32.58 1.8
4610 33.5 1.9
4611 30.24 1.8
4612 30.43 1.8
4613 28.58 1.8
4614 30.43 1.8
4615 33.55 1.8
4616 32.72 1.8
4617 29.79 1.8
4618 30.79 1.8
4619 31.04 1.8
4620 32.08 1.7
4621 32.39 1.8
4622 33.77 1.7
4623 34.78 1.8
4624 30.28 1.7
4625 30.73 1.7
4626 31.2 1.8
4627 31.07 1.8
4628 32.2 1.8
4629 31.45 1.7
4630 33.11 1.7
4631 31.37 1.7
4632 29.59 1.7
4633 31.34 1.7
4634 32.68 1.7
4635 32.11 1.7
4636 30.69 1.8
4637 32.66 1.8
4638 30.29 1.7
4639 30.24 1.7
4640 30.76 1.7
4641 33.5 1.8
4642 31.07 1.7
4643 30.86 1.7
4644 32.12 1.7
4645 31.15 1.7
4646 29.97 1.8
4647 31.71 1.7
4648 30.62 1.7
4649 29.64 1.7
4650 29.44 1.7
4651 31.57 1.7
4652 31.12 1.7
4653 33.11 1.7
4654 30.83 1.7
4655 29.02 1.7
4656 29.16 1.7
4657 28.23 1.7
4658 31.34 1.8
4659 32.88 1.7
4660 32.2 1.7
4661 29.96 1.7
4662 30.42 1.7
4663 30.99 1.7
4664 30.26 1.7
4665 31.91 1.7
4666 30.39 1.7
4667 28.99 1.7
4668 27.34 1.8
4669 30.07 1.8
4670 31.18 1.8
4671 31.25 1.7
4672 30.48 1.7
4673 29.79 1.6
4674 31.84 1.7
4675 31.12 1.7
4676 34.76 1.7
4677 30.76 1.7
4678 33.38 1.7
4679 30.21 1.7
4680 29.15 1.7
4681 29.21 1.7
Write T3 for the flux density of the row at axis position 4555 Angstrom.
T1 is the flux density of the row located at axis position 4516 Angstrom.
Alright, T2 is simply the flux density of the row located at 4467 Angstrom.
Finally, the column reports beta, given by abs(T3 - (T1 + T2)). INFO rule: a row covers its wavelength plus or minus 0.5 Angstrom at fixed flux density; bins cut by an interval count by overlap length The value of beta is 34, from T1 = 31.09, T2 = 30.49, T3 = 27.36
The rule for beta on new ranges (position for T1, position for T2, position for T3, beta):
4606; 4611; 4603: 27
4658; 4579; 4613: 31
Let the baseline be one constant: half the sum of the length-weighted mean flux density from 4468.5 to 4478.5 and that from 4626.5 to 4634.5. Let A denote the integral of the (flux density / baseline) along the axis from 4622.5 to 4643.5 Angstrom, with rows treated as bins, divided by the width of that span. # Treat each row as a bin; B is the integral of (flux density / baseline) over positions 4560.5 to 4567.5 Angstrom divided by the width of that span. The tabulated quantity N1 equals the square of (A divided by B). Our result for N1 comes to 1.00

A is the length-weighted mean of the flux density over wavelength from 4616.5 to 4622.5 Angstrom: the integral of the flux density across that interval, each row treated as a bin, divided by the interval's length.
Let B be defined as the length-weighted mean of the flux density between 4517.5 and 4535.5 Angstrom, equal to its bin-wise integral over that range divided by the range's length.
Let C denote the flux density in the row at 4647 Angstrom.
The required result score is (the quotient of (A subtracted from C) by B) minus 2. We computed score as -2.00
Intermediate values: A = 31.6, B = 29.5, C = 31.71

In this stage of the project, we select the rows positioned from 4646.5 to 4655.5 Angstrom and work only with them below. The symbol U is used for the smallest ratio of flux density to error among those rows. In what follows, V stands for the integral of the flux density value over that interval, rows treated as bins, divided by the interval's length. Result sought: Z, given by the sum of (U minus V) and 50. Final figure 36.3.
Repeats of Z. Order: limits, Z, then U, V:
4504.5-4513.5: 32.5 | 14.9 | 32.4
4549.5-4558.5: 35.1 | 14.1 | 29.0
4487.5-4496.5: 33.4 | 13.8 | 30.5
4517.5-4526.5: 35.6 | 15.8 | 30.2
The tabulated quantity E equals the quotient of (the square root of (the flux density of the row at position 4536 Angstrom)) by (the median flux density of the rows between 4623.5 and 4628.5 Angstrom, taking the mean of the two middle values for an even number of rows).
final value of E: 0.161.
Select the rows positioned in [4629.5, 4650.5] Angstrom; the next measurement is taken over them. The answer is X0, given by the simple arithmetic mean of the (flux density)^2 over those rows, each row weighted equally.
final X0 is 974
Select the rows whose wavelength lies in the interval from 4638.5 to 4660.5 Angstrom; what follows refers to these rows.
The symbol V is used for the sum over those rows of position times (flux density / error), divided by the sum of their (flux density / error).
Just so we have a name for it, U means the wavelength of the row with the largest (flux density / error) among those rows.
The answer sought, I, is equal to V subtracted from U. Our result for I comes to 3.5 Angstrom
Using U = 4653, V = 4649.5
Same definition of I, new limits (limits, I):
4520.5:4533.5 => -6.0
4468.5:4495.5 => 6.8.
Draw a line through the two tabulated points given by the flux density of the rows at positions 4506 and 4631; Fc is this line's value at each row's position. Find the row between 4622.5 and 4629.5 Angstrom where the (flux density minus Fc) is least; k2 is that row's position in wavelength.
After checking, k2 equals 4624 Angstrom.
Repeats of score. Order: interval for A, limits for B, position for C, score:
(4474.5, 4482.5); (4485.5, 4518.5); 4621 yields -1.88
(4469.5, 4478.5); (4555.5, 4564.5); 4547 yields -1.98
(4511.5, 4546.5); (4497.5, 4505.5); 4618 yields -1.98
